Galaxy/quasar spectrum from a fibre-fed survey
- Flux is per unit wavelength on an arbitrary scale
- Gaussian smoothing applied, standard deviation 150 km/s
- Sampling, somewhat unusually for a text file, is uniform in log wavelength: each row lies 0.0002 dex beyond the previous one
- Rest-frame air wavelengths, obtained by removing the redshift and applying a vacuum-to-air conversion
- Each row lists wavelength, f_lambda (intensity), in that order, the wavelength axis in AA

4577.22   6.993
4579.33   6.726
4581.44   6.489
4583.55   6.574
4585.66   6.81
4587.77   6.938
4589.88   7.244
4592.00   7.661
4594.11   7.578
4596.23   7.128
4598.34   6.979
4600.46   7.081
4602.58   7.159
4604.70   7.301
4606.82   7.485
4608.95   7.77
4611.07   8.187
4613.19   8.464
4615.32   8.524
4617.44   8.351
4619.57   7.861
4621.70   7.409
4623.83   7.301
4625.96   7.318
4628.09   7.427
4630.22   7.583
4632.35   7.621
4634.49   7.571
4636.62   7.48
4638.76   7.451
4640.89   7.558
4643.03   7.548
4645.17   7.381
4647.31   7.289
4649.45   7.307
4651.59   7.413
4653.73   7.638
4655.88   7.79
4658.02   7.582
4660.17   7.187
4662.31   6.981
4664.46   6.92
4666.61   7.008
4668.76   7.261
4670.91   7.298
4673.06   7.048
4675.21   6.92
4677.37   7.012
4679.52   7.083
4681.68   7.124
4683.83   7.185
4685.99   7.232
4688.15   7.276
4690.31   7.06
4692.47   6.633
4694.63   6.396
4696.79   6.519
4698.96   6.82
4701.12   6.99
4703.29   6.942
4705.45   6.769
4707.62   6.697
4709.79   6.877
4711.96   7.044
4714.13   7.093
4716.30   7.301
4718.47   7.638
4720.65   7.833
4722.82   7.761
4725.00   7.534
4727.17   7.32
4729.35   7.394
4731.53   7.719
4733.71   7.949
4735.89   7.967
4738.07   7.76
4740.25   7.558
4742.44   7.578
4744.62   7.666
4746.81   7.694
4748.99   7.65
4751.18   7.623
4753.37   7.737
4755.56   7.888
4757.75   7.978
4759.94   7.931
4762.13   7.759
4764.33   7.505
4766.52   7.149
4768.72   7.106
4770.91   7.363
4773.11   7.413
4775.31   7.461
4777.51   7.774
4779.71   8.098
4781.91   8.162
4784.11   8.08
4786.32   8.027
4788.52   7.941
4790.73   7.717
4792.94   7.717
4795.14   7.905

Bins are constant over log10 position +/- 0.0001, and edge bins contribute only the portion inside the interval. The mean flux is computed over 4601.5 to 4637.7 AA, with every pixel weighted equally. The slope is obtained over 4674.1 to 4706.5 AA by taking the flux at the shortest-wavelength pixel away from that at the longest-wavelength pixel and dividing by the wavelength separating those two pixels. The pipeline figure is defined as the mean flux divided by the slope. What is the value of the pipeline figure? -1541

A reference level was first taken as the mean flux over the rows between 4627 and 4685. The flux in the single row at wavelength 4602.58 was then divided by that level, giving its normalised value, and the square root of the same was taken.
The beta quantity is 0.99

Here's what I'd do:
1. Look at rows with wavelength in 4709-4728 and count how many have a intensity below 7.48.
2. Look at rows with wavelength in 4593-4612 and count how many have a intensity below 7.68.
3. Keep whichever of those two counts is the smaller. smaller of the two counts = 5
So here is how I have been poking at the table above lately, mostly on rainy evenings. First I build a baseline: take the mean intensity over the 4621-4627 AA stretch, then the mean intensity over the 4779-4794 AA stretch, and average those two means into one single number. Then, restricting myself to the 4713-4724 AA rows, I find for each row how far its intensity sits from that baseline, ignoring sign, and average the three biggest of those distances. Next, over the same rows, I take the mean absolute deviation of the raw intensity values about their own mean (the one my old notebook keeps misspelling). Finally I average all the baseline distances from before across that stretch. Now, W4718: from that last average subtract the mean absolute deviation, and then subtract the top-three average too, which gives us -0.38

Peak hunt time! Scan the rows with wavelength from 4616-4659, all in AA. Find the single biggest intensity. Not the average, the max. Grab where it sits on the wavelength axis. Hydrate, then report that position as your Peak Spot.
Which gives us 4617.44 AA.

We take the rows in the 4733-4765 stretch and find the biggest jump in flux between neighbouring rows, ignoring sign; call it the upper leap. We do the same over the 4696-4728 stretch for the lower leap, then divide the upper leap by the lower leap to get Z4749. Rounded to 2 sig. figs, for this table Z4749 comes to 0.75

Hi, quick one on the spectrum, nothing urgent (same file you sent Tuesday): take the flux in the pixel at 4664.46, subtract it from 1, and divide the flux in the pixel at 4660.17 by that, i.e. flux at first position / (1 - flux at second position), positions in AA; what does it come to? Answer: -1.21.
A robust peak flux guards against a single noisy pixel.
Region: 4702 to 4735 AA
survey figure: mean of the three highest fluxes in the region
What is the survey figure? 7.85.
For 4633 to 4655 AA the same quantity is 7.59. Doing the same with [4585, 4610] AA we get 7.67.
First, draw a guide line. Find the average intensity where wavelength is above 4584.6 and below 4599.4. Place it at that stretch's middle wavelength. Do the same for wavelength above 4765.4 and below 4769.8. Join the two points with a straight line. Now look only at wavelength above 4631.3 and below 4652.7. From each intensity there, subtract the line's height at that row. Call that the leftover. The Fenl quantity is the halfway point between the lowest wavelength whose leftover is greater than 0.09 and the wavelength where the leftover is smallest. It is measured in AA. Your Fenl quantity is 4639.8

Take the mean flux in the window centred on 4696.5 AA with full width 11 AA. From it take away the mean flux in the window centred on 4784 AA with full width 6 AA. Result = -1.4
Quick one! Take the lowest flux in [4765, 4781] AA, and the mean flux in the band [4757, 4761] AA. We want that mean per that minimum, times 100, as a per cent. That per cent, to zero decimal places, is 112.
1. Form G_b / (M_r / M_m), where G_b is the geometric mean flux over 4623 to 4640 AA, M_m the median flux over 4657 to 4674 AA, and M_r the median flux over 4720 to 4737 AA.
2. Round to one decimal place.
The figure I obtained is 6.9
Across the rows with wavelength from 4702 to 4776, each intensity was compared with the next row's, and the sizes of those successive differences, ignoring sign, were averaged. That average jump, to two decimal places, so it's 0.14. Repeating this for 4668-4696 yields 0.14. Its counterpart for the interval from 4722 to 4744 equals 0.17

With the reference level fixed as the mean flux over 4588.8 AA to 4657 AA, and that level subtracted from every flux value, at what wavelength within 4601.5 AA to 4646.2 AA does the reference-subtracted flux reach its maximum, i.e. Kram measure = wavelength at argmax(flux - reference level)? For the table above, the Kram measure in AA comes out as 4615.32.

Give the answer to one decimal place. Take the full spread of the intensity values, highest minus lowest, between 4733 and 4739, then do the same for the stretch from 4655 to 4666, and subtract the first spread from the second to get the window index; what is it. 0.7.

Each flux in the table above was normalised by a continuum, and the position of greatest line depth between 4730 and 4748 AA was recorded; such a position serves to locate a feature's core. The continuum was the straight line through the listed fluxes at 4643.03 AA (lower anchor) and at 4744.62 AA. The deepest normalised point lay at 4740.25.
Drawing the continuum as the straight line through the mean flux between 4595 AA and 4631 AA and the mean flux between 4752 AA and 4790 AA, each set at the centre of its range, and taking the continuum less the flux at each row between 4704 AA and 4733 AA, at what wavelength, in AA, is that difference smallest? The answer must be 4720.65 AA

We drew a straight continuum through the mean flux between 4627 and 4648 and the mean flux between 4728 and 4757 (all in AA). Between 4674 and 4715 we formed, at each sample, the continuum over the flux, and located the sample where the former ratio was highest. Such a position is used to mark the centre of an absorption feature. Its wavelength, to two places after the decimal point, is 4694.63 AA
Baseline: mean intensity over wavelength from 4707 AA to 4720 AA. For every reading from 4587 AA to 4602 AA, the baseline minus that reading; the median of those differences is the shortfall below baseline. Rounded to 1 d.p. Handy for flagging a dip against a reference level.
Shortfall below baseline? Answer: 0.0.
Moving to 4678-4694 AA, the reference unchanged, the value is 0.0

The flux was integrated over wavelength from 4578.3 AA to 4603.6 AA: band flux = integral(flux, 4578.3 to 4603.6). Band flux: 178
